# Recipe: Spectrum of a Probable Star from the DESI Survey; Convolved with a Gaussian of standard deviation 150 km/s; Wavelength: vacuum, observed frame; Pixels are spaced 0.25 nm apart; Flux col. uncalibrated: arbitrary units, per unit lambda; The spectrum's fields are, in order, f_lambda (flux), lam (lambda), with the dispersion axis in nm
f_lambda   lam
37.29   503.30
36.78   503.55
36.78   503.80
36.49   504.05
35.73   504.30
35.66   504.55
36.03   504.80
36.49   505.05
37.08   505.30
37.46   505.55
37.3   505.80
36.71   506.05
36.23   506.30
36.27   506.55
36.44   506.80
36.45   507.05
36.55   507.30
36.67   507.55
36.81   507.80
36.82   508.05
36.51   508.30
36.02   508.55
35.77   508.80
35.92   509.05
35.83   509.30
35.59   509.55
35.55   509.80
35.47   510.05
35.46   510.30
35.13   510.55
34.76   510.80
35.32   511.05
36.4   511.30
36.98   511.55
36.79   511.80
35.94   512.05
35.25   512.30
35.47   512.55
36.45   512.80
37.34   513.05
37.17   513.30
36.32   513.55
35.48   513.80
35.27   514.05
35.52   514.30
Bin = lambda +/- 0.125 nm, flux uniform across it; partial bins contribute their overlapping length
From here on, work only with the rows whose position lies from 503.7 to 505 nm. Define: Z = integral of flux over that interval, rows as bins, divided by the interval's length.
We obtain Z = 36.1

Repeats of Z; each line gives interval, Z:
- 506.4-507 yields 36.4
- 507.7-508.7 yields 36.5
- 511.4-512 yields 36.7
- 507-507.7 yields 36.6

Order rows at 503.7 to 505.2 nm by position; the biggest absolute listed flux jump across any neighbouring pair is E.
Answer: 0.8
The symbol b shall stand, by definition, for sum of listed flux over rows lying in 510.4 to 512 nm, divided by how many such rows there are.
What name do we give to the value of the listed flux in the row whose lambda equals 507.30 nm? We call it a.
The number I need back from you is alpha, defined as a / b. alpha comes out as 1.02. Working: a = 36.55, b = 35.9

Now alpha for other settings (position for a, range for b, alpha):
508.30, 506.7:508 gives 1.00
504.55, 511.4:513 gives 0.99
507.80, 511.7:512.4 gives 1.02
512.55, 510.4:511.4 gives 1.00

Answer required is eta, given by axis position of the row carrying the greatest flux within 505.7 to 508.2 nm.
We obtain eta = 505.80 nm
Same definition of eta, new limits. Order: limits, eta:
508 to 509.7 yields 508.05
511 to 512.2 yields 511.55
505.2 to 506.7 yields 505.55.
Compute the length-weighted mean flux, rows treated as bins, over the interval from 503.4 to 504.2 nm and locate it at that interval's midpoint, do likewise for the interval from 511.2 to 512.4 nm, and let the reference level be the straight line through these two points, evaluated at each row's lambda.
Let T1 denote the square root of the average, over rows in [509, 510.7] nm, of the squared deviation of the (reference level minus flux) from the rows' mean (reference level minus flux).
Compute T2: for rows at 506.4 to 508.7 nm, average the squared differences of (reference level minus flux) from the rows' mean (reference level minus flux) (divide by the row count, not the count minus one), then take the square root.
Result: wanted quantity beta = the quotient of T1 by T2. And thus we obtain 0.9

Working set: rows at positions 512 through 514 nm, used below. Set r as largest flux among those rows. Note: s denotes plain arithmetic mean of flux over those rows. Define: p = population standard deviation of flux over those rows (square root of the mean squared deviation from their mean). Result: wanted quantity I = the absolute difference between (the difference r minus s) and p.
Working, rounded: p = 0.74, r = 37.34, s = 36.2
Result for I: 0.43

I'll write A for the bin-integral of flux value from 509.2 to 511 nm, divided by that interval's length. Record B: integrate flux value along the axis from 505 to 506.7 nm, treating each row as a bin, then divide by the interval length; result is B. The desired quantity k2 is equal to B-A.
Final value 1.4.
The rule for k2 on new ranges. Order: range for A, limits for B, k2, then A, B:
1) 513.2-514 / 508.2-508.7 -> 0.0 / 36.2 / 36.2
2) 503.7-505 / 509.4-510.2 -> -0.6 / 36.1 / 35.5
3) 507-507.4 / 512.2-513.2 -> -0.3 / 36.5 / 36.2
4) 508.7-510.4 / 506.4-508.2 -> 0.9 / 35.7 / 36.6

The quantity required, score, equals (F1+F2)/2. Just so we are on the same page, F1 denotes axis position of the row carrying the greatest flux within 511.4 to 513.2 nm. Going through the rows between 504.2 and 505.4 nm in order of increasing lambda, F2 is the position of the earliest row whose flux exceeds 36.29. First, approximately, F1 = 513.05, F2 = 505.05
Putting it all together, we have 509.05 nm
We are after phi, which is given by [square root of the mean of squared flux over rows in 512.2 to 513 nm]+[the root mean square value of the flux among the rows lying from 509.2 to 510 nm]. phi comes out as 71.4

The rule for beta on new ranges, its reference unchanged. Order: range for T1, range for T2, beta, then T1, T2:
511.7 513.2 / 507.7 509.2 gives 1.8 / 0.74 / 0.4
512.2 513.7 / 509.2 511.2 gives 2.8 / 0.79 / 0.3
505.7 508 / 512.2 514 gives 0.4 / 0.30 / 0.8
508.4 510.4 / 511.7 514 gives 0.2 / 0.17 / 0.7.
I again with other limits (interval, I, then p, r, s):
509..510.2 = 0.08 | 0.17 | 35.92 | 35.7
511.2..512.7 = 0.20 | 0.64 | 36.98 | 36.1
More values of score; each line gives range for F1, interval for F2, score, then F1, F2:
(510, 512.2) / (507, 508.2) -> 509.30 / 511.55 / 507.05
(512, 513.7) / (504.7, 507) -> 509.05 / 513.05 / 505.05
